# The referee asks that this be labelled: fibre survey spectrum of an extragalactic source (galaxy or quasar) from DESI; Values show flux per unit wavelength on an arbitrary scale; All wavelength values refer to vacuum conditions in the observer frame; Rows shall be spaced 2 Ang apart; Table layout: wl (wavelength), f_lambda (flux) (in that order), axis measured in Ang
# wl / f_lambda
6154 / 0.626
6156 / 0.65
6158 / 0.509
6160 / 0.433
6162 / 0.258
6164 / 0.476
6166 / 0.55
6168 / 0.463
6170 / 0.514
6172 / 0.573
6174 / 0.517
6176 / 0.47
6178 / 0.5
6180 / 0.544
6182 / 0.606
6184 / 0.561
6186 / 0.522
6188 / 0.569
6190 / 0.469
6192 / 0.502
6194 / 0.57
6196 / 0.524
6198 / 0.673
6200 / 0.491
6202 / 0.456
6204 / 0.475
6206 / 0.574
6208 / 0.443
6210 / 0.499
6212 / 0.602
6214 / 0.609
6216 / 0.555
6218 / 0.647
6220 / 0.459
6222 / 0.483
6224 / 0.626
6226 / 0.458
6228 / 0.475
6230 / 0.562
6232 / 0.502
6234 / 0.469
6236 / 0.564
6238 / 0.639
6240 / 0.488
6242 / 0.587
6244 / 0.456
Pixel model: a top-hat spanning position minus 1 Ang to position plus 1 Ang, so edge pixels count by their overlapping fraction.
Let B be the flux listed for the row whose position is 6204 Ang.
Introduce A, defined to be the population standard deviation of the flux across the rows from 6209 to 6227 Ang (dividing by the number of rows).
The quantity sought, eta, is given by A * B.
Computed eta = 0.034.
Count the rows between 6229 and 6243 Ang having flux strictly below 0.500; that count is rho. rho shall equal 2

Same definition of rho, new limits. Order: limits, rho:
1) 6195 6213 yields 5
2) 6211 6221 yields 1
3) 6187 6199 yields 1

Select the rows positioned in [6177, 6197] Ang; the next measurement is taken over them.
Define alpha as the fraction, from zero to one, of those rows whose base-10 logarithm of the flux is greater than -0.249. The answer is 0.30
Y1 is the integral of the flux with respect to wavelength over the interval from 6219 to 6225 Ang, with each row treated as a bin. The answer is 3.1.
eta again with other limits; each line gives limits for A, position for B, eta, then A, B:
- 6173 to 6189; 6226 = 0.018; 0.040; 0.458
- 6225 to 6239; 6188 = 0.035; 0.062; 0.569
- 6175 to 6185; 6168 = 0.022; 0.047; 0.463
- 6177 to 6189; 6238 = 0.022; 0.034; 0.639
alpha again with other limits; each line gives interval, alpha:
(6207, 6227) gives 0.40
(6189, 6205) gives 0.25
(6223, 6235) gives 0.17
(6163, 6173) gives 0.20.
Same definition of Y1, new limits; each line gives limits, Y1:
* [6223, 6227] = 2.2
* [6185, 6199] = 7.7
